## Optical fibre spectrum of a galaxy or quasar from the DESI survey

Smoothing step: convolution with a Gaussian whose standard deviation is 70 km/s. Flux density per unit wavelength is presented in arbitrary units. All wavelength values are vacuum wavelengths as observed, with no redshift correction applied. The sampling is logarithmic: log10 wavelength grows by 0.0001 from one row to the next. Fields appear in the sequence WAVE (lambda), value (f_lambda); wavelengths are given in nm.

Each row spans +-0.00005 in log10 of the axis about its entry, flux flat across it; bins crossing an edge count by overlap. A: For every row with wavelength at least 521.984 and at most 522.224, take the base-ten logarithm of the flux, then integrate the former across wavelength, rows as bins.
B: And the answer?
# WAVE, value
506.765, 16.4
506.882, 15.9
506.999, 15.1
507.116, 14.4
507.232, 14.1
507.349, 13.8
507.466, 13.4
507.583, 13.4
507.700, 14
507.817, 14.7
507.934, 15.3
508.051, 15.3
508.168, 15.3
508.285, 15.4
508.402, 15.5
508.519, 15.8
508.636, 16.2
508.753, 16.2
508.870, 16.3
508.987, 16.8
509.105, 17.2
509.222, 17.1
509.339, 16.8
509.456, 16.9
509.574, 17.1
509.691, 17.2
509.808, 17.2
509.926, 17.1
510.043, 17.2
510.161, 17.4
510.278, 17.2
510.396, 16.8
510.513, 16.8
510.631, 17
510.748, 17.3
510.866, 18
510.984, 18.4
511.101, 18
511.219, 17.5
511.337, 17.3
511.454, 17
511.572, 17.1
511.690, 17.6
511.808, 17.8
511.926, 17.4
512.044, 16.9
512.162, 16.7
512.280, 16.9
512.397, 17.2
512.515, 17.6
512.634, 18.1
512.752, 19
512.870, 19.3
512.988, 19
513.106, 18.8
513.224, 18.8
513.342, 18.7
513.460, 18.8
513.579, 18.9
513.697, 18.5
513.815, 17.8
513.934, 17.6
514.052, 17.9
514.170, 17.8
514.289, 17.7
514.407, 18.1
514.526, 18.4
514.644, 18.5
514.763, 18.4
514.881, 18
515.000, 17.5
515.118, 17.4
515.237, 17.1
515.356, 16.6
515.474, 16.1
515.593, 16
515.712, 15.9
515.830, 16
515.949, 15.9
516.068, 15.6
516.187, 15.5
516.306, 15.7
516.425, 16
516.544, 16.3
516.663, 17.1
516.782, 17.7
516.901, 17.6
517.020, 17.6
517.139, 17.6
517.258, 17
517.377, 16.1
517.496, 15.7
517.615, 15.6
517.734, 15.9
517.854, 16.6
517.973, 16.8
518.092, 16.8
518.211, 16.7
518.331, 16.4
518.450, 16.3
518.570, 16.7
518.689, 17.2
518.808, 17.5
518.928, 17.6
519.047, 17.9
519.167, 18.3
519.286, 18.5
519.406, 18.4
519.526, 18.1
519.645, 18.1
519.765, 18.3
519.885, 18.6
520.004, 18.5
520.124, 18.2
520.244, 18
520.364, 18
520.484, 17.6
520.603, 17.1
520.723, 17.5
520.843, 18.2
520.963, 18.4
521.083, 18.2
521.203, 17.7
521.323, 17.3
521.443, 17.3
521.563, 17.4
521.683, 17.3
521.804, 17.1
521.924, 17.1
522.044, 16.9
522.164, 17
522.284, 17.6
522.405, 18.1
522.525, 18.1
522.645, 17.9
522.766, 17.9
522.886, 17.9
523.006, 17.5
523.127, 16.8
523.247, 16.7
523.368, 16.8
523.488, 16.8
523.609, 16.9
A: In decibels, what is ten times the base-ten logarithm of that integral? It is -5.29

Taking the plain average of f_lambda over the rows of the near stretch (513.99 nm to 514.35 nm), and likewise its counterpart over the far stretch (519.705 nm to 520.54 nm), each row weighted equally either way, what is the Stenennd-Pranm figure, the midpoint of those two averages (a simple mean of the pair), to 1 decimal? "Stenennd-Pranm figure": 18.0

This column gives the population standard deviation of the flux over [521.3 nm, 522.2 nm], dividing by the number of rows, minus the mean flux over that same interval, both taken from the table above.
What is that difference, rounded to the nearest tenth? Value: -17.0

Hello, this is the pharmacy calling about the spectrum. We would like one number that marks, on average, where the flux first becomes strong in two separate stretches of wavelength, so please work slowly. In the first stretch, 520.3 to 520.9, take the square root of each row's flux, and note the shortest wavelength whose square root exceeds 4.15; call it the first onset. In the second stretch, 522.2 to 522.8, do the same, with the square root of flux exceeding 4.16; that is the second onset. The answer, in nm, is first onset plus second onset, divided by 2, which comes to 521.32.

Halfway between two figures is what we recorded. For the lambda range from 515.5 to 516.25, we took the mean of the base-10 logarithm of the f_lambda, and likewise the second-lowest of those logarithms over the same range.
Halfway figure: 1.20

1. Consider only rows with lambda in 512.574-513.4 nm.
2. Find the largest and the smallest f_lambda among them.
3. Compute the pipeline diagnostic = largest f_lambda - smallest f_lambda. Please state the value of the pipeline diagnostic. 1.2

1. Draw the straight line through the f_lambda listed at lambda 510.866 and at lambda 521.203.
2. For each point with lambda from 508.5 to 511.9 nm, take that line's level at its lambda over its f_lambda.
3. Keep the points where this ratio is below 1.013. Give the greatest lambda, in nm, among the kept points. 511.808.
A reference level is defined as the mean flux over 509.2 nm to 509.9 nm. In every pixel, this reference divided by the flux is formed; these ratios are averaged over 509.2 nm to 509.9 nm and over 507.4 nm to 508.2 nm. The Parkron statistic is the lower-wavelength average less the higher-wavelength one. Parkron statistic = 0.18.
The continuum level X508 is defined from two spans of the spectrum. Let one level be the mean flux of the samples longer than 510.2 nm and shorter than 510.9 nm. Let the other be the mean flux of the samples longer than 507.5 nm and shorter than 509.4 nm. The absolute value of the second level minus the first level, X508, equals 1.5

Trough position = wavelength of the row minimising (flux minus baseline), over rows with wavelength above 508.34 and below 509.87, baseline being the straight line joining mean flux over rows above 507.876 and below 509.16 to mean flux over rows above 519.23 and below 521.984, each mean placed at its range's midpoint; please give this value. 508.402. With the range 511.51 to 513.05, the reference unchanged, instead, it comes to 512.162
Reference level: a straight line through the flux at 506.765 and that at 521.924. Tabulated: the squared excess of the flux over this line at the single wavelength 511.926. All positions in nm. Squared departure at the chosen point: 0.58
